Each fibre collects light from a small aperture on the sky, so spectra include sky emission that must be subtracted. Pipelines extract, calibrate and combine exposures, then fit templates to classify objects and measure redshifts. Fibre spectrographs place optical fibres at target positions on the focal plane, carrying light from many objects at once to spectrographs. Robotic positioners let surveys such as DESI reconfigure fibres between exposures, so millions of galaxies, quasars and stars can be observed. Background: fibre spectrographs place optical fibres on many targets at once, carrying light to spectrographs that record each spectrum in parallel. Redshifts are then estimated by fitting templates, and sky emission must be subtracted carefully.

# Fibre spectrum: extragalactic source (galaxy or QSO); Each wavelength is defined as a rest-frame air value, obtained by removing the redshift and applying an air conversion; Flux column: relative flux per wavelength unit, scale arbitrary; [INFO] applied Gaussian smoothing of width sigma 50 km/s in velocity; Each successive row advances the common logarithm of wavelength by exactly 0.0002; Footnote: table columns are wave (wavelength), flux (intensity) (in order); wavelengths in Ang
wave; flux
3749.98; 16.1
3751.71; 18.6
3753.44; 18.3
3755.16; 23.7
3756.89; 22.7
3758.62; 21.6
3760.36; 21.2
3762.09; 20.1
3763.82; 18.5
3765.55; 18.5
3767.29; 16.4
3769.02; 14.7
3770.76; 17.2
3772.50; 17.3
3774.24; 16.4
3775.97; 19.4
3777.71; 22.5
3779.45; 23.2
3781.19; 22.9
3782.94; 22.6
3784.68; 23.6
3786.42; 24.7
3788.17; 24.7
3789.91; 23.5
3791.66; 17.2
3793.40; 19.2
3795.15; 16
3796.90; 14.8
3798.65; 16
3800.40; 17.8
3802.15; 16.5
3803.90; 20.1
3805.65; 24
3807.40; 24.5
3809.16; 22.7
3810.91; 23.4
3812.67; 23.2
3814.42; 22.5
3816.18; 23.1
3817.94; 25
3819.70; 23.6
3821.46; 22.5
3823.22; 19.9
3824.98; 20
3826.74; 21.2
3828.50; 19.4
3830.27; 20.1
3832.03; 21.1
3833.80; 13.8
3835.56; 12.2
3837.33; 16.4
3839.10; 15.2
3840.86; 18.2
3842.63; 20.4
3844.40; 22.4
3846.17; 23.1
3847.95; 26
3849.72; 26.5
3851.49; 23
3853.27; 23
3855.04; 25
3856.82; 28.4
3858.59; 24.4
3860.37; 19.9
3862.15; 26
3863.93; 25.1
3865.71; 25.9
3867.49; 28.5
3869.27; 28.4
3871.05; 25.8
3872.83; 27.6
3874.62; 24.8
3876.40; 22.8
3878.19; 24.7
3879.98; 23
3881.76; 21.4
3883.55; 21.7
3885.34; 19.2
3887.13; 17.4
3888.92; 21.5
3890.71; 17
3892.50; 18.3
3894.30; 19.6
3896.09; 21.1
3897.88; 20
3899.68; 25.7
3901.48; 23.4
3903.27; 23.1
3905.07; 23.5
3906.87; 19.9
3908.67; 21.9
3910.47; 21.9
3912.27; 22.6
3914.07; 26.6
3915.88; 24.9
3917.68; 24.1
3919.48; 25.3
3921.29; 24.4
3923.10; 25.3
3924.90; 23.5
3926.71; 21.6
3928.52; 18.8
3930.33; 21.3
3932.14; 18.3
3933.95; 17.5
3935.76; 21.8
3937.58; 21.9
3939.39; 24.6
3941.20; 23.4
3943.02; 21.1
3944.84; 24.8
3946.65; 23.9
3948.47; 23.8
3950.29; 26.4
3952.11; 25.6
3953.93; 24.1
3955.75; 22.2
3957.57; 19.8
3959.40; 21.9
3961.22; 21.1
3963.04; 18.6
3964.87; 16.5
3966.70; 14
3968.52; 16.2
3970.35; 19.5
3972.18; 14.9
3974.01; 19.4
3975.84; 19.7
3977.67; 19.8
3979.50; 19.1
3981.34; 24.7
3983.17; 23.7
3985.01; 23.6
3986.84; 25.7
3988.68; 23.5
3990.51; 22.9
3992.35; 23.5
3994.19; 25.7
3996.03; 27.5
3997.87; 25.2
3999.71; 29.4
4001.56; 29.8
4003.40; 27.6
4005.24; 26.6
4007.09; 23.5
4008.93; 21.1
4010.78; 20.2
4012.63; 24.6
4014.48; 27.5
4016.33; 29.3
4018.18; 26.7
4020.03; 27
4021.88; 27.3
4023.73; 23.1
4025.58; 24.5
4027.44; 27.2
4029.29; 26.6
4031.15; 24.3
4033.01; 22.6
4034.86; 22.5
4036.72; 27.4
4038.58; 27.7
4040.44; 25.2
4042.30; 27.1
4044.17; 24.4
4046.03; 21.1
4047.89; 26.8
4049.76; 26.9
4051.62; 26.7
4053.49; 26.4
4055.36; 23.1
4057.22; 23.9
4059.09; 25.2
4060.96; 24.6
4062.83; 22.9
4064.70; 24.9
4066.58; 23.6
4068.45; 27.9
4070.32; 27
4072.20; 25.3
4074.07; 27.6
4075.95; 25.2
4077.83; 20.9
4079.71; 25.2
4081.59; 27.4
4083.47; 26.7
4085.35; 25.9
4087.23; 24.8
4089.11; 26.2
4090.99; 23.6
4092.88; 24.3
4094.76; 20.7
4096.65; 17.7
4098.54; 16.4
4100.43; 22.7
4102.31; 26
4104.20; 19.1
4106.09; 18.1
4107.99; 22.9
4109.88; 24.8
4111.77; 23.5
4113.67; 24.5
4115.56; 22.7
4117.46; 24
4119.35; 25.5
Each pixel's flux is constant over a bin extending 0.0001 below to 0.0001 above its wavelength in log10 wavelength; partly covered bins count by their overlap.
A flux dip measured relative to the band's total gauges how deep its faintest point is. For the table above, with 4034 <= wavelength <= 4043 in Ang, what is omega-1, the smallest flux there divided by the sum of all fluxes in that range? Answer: 0.173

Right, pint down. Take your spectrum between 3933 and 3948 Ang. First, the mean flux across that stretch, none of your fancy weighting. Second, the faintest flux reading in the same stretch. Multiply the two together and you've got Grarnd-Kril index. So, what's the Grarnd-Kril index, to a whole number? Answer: 392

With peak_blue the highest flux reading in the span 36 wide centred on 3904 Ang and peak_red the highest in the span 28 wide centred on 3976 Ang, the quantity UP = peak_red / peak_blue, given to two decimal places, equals 0.97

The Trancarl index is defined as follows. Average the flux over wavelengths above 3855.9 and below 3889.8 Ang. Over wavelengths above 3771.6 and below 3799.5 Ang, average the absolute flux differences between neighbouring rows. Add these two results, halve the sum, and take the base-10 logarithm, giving 1.11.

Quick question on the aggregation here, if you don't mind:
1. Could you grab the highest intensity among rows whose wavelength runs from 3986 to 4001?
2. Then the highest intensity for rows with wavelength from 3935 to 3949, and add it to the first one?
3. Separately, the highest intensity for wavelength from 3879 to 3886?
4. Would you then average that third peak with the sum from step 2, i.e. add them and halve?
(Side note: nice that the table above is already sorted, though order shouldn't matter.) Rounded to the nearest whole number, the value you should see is 39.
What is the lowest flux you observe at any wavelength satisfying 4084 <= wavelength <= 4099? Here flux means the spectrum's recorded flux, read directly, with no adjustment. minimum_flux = 16.4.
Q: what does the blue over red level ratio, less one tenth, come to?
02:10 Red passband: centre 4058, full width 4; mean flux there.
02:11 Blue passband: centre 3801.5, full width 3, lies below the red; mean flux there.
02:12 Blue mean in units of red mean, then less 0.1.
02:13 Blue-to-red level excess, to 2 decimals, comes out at 0.60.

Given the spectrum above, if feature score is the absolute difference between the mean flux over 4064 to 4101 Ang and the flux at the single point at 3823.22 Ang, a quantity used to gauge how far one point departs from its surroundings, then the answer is 4.3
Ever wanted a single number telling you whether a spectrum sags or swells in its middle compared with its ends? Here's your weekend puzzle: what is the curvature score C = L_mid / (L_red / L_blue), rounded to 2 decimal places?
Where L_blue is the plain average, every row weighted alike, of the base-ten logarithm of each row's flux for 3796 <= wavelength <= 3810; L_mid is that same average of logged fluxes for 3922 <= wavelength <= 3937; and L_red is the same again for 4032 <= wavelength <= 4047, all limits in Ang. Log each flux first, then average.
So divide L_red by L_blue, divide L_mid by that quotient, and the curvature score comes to 1.22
